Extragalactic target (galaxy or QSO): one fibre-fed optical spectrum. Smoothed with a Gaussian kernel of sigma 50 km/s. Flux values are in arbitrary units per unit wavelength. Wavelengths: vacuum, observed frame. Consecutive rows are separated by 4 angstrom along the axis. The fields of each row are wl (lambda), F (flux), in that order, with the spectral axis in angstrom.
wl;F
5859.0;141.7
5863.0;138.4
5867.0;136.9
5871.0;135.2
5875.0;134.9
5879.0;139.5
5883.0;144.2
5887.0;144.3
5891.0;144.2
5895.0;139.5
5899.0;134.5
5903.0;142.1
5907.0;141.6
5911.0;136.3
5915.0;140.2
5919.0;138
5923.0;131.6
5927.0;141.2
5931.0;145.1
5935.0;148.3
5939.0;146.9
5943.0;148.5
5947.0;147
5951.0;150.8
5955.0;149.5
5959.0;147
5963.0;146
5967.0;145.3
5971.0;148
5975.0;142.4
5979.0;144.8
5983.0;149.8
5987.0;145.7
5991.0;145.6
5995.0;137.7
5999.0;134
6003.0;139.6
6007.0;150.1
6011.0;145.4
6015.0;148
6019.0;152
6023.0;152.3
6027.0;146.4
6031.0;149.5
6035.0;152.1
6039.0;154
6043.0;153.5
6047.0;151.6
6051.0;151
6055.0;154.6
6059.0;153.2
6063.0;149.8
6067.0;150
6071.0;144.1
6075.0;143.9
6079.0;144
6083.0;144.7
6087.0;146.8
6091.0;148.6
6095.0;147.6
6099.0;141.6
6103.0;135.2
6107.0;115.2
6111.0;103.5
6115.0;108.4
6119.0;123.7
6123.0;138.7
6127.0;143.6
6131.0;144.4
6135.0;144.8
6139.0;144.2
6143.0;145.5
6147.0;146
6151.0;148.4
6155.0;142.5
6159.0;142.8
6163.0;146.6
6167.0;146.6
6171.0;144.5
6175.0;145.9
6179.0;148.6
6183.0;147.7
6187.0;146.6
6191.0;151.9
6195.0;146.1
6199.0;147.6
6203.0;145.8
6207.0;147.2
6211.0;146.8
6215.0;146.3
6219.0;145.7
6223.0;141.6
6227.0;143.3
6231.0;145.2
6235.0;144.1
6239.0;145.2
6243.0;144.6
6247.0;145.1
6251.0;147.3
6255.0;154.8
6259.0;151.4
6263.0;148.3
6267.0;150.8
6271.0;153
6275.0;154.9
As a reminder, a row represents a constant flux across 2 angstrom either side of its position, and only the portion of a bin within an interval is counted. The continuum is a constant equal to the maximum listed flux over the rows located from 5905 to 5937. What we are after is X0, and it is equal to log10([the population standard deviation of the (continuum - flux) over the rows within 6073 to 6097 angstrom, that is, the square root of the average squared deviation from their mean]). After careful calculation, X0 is 0.26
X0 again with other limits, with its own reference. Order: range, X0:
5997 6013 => 0.78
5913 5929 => 0.57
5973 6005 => 0.68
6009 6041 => 0.46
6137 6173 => 0.26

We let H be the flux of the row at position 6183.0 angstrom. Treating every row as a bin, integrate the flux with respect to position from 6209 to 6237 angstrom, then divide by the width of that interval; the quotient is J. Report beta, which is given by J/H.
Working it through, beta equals 0.98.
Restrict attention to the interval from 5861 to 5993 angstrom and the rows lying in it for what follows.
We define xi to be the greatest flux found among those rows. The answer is 150.8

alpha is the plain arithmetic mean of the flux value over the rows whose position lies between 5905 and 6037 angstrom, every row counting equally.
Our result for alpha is 145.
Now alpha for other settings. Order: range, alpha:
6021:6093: 149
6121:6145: 144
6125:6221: 146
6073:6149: 137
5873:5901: 140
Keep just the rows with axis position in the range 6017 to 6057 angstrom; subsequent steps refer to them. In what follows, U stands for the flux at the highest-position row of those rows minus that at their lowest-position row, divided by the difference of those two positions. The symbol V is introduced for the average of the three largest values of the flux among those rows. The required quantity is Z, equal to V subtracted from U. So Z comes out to -154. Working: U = 0.1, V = 154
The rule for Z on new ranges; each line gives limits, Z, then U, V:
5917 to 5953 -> -149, 0.4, 149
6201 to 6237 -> -147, -0.1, 147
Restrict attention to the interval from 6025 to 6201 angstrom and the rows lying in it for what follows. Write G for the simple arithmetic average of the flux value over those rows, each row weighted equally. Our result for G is 144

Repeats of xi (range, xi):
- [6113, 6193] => 151.9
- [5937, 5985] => 150.8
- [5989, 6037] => 152.3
